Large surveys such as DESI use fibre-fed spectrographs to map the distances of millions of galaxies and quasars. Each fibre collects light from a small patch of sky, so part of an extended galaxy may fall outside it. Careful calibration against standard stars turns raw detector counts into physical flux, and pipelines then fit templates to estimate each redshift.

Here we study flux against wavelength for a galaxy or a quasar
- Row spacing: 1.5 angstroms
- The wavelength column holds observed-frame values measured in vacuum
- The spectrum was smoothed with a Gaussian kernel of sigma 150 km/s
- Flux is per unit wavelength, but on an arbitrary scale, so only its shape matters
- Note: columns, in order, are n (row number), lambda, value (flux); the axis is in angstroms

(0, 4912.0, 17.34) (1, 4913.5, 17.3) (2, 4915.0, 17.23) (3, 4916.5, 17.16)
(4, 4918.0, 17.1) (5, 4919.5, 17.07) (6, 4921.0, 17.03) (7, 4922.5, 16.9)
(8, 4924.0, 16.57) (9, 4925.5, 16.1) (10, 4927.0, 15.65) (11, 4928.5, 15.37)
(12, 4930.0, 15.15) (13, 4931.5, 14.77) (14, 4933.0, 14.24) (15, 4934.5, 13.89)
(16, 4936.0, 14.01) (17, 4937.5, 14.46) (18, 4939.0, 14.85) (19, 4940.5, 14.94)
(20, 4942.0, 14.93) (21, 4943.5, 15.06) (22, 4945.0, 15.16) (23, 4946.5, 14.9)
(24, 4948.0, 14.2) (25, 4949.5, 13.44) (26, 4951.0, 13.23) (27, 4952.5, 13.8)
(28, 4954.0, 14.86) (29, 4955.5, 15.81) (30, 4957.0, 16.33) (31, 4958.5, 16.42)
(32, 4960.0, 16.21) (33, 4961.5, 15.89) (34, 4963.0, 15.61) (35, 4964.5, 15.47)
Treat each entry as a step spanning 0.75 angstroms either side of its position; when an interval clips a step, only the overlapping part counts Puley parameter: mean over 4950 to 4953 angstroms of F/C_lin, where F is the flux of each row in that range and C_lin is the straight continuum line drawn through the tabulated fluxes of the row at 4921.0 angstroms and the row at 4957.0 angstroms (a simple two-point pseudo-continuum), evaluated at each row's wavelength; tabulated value 0.82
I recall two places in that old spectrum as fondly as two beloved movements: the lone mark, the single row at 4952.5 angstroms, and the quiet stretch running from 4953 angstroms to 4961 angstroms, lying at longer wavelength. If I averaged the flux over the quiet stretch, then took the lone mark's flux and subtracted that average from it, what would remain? -2.1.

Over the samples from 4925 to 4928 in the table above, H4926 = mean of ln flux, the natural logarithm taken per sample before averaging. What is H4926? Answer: 2.76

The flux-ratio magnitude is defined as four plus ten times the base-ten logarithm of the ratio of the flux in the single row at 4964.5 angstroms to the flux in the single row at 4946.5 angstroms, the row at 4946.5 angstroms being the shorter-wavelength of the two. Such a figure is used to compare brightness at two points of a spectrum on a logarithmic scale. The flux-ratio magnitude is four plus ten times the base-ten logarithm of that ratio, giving 4.16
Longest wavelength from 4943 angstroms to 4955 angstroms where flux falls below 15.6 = 4954.0 angstroms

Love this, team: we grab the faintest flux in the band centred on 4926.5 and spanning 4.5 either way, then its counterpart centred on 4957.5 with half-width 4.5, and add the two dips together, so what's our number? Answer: 30.0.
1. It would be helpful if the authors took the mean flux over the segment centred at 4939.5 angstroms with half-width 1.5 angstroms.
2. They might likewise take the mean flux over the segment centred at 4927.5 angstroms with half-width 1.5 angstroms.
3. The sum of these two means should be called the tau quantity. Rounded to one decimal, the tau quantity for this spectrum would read 30.4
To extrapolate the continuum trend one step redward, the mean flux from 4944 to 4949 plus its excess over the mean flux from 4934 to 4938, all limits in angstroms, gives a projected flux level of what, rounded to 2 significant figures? 15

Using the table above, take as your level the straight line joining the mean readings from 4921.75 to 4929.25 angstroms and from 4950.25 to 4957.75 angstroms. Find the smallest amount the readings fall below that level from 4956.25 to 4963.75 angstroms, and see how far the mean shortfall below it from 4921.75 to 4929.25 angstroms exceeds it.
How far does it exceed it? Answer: 2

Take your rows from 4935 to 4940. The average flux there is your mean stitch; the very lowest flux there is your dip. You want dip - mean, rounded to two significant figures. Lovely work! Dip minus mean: -0.43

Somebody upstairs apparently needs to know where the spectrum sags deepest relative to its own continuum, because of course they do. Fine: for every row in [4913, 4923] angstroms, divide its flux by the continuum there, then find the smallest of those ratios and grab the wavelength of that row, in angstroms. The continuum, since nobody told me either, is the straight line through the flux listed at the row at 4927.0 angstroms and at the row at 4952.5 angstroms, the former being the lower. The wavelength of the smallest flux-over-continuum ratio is 4913.5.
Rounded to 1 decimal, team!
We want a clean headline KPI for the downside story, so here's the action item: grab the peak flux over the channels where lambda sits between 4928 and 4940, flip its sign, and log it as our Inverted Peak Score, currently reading -15.4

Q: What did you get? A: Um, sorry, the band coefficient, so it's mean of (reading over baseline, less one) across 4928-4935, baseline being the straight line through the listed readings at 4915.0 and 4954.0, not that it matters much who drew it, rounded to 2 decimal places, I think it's -0.10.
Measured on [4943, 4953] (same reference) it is -0.06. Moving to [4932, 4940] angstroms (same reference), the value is -0.10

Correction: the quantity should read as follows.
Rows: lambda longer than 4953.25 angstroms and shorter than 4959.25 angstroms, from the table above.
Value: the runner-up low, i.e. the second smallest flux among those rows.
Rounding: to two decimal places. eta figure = 15.81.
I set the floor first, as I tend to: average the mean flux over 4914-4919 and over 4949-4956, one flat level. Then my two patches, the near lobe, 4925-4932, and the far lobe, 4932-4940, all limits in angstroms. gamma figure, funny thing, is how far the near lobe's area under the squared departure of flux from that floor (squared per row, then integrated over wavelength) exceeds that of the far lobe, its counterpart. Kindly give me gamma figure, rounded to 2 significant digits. -14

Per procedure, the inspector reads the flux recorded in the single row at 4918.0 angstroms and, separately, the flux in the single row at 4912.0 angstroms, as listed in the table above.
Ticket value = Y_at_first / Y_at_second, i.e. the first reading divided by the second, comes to 0.99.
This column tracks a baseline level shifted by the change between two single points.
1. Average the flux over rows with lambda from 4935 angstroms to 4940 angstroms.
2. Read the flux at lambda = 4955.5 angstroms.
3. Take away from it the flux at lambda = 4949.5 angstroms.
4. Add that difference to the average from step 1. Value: 17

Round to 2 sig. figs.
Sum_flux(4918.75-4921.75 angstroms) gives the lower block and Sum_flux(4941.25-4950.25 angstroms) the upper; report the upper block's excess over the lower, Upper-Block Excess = 54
